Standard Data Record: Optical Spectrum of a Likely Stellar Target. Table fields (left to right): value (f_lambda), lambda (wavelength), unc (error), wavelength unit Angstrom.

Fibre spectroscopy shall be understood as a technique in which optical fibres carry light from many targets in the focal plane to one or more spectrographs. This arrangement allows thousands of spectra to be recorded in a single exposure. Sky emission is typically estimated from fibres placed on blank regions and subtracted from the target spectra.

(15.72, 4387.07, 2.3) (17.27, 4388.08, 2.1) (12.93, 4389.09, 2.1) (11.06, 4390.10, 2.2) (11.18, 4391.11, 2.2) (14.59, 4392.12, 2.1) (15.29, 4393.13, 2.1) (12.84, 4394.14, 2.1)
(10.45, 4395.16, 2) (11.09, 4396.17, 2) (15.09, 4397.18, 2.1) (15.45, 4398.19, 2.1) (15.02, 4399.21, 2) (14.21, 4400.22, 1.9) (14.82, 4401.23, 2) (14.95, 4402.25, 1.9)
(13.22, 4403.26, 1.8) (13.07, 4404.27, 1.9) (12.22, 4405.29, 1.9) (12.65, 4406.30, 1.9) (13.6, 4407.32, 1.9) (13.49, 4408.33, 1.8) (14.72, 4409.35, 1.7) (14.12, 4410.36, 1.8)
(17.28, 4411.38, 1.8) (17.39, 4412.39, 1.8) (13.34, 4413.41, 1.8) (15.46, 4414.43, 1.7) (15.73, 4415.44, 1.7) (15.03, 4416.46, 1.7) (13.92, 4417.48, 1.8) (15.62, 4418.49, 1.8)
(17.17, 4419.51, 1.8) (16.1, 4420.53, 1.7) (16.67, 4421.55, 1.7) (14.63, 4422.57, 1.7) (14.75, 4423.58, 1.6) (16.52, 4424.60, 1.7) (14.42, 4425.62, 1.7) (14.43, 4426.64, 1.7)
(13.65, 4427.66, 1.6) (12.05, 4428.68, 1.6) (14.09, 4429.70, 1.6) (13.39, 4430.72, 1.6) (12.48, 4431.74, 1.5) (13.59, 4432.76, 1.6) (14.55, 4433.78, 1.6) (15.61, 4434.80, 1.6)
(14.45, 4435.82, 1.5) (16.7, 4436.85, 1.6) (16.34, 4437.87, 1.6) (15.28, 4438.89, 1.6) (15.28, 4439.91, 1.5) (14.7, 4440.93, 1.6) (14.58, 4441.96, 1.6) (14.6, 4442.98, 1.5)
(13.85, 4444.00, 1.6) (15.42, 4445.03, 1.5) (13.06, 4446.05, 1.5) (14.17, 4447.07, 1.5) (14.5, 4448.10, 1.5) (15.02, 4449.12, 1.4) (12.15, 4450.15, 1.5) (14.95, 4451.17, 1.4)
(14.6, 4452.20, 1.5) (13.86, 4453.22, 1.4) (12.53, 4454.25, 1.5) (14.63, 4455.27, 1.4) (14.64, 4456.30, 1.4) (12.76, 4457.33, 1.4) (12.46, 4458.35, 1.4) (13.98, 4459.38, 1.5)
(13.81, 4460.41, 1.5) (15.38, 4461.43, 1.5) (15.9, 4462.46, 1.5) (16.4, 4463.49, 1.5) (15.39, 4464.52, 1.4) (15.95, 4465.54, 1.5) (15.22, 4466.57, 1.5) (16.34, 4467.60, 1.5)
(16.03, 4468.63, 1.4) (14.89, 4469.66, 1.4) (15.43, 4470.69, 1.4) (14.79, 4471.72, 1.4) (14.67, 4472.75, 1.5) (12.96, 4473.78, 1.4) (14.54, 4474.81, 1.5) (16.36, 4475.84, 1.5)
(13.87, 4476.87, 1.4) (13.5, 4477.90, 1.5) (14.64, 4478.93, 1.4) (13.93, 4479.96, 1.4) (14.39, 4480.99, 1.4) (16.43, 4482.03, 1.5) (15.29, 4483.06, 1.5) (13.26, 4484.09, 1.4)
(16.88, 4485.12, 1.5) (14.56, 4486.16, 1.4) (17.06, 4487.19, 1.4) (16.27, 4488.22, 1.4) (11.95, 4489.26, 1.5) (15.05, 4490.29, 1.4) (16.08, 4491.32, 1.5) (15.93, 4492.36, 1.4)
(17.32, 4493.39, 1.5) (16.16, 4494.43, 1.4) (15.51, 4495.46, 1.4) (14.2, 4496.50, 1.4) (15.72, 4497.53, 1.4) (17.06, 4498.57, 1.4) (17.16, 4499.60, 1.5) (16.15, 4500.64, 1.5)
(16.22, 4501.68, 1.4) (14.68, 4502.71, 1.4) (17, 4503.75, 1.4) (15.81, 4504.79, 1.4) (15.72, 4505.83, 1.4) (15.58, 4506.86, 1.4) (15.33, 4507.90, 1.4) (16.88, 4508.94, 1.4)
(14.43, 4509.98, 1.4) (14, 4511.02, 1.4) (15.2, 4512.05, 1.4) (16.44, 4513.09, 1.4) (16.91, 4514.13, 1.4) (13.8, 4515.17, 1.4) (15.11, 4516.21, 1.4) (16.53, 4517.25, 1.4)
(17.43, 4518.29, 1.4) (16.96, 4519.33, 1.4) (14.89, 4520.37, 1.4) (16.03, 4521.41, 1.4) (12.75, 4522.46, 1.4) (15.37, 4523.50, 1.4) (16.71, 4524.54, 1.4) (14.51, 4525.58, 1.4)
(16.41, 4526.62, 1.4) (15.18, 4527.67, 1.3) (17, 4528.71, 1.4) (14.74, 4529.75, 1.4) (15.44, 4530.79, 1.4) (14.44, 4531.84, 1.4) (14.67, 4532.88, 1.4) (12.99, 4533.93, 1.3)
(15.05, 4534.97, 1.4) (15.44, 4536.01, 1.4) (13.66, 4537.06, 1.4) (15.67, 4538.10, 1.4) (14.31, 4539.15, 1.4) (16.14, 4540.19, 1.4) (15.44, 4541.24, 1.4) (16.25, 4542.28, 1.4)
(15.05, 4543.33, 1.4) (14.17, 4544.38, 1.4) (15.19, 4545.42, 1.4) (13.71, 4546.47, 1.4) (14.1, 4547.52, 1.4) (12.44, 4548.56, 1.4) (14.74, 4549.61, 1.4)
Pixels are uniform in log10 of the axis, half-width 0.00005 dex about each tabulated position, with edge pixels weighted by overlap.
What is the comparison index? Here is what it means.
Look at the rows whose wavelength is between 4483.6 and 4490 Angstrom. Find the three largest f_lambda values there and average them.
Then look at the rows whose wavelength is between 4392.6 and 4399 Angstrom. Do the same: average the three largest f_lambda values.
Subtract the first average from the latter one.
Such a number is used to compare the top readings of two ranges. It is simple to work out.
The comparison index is -1.5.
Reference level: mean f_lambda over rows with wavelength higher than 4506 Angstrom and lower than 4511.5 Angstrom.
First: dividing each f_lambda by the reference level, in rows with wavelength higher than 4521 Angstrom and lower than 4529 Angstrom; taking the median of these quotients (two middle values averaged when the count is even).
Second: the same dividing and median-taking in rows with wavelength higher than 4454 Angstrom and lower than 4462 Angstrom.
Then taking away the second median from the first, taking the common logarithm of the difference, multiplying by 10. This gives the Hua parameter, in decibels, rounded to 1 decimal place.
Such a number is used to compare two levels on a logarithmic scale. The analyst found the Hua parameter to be -9.3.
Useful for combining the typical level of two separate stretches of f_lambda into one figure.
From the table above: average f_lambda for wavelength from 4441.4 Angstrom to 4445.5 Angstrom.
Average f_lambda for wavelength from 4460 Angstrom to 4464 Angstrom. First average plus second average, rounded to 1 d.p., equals 30.0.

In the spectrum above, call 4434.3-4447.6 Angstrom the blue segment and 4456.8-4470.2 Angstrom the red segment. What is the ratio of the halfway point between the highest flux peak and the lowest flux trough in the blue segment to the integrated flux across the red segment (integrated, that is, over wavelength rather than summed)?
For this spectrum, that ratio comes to 0.074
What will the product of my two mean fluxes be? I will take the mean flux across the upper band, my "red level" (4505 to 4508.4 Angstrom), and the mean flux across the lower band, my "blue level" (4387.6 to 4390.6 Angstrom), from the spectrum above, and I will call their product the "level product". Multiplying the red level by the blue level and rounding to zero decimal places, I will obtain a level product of 214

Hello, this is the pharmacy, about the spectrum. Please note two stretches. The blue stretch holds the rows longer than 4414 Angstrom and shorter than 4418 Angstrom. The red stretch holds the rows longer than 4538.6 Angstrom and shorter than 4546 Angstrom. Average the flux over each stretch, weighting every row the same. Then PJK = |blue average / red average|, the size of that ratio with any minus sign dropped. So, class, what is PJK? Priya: 0.99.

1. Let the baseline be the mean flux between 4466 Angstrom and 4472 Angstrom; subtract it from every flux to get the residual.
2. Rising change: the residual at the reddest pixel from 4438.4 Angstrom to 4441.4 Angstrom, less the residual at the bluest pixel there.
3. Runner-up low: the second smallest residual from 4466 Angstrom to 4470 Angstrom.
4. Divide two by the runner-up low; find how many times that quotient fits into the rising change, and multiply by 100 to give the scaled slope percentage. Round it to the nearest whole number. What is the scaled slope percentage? 7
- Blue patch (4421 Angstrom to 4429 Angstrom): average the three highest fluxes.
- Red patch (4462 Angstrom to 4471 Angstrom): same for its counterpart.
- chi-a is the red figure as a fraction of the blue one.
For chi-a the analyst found 1.02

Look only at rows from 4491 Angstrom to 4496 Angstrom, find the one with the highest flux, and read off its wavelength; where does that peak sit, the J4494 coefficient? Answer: 4493.39 Angstrom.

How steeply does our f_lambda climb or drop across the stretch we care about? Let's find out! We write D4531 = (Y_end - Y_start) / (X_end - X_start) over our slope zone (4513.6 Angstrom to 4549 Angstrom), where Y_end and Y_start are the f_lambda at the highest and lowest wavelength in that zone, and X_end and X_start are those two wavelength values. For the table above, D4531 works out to -0.13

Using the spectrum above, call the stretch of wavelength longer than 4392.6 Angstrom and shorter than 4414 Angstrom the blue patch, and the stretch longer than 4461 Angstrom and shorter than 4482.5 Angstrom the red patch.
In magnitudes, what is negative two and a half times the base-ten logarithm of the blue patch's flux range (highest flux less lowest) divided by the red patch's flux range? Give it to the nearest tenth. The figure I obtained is -0.8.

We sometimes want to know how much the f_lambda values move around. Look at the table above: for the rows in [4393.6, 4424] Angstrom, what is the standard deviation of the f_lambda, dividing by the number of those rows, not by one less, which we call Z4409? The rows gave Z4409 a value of 1.7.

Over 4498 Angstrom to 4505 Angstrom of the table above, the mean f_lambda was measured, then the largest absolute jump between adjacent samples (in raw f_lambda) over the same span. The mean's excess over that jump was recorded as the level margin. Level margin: 14.0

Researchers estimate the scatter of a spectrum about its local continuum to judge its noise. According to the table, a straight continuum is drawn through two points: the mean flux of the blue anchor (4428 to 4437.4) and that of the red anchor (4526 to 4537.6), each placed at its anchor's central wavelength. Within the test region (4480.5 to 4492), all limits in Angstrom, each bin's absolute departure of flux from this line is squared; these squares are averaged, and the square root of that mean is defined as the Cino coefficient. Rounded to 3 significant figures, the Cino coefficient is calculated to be 1.63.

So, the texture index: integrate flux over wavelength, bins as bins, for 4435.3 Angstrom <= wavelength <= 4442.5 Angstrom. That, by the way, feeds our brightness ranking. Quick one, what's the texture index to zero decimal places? 110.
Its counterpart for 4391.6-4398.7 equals 96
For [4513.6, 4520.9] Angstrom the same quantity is 116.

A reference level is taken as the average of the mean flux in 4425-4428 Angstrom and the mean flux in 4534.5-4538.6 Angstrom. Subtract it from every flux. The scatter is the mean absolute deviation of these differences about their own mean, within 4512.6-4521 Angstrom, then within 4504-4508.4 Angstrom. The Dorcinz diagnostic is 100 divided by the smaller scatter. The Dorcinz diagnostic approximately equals 645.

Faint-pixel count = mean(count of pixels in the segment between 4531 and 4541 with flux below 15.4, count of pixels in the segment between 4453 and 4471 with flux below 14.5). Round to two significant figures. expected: 6.0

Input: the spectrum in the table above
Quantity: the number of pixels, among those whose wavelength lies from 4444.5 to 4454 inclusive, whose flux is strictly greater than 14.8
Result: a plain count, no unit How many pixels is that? 3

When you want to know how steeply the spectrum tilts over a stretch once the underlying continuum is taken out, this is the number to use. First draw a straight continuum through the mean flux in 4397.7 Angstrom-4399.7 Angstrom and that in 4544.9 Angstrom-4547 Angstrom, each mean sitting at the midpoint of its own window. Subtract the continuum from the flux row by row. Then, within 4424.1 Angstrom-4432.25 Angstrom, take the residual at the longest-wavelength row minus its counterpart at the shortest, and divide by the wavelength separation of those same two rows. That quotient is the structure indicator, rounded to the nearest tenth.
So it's -0.6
